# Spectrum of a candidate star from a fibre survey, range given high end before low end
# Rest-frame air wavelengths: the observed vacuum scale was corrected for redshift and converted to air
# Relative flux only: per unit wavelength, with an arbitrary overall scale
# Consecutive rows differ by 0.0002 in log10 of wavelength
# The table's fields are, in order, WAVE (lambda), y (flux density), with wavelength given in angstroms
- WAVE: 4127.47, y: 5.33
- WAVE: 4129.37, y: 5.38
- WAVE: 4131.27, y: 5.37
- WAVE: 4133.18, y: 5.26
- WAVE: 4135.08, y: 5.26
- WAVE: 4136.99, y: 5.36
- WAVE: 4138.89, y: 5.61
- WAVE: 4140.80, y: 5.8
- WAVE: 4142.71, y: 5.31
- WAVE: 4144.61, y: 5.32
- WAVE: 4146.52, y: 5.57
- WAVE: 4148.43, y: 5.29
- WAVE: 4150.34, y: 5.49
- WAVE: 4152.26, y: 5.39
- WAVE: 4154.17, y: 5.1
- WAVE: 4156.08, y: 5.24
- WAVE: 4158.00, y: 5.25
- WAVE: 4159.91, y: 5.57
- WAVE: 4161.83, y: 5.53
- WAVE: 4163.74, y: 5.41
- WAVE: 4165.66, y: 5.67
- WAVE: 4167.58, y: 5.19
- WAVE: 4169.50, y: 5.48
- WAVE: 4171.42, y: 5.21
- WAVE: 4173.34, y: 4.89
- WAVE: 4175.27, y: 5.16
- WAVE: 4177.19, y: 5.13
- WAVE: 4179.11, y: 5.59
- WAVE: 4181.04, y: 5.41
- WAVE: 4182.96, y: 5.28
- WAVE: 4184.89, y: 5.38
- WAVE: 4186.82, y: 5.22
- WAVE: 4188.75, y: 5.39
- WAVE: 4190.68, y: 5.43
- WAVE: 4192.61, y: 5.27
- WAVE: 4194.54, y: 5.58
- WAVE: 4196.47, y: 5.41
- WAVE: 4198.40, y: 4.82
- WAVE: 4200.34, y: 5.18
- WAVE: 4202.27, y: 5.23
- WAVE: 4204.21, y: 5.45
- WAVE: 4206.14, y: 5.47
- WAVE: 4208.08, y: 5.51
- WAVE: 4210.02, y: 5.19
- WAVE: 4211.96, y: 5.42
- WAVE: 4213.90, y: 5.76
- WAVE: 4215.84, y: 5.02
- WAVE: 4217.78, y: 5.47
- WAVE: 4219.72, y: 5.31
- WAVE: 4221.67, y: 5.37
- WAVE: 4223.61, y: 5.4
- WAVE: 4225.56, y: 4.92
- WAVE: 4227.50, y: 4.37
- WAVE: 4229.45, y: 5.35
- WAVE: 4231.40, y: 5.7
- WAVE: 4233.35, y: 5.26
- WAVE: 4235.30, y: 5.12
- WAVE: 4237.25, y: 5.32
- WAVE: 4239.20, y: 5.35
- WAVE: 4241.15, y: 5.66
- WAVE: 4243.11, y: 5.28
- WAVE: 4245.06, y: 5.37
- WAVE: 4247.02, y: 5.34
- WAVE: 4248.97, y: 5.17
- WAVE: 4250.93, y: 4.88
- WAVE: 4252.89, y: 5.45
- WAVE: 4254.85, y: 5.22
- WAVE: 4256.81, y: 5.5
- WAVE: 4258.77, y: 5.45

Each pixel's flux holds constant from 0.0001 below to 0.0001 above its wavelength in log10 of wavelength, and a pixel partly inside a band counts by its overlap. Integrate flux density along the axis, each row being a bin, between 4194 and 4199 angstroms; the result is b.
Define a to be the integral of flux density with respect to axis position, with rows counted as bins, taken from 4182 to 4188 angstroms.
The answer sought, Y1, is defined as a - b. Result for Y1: 5.3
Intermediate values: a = 31.8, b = 26.4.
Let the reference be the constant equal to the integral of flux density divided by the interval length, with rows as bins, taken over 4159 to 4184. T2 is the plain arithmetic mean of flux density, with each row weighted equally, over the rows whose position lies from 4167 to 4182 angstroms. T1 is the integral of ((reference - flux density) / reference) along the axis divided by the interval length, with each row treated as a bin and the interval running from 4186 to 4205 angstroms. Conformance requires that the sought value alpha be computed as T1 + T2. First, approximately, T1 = 0.0093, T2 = 5.26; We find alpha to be 5.27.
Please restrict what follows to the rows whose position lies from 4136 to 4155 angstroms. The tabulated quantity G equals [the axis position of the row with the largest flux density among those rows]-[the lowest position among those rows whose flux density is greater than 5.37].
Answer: 1.9 angstroms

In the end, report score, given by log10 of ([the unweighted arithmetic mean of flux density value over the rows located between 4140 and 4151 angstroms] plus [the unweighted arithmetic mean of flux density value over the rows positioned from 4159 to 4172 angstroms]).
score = 1.04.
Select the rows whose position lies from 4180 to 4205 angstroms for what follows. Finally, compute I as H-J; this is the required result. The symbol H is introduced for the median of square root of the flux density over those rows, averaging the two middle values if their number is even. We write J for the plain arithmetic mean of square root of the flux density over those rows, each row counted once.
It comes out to 0.015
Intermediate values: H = 2.32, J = 2.30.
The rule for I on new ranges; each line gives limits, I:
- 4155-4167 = 0.006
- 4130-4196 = 0.000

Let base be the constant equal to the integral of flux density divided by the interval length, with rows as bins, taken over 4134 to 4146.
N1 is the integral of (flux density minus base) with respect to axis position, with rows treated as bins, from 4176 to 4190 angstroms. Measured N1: -1.5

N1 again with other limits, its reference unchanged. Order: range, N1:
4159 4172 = -0.1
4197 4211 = -2.5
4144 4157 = -1.4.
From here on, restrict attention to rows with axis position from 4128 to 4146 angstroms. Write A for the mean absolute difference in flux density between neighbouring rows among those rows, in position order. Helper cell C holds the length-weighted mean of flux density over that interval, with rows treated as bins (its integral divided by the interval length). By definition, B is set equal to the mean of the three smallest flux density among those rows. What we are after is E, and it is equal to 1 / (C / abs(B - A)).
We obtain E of 0.948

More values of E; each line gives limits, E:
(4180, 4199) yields 0.919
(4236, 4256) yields 0.916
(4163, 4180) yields 0.899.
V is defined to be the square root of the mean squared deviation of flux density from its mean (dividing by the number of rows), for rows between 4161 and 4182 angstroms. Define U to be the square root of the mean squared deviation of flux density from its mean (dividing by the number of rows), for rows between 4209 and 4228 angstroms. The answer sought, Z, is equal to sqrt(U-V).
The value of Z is 0.37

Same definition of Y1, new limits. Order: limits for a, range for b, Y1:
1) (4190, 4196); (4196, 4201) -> 7.1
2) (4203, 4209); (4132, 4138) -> 1.0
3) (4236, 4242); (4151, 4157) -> 1.1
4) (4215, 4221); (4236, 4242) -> -0.9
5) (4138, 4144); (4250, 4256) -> 2.2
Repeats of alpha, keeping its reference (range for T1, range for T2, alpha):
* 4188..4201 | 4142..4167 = 5.40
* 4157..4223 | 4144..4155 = 5.36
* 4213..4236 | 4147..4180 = 5.35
